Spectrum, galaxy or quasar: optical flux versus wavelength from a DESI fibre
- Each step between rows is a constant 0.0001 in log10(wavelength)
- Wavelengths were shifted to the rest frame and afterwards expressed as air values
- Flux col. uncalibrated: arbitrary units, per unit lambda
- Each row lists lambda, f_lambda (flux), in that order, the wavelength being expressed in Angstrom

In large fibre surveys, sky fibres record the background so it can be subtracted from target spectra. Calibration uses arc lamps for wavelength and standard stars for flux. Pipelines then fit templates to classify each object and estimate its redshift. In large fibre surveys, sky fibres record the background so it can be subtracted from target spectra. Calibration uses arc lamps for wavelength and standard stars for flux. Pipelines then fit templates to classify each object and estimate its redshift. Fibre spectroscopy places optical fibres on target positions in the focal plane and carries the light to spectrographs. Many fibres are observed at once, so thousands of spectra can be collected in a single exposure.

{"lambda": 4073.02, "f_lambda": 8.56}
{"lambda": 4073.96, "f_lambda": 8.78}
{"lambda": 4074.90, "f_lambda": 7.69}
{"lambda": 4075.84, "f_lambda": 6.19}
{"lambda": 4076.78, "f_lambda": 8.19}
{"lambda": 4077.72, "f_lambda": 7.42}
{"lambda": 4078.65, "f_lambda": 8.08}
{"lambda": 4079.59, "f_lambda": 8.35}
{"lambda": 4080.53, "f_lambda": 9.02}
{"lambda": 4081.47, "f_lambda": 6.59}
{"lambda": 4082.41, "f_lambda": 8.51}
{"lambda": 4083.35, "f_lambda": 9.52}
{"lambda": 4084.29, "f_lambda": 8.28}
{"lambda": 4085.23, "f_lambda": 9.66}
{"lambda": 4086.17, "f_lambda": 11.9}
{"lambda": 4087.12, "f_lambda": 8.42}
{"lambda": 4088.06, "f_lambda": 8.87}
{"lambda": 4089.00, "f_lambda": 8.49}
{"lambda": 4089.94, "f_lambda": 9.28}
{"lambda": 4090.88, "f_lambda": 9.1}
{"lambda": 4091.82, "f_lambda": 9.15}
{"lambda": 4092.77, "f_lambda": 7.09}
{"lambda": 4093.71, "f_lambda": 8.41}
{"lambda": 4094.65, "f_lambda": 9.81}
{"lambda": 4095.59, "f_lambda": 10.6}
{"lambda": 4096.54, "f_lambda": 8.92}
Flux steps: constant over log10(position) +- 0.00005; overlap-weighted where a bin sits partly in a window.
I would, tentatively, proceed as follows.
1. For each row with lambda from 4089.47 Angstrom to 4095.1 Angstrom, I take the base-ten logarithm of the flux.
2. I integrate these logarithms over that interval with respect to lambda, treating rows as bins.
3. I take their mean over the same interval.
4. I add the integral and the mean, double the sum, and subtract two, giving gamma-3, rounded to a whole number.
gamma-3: 11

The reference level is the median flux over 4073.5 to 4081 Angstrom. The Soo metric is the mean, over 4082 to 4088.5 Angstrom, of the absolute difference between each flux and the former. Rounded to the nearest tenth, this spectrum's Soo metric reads 1.2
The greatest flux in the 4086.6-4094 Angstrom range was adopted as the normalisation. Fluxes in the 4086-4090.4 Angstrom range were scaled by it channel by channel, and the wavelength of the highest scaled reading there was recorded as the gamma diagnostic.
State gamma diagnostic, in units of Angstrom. 4086.17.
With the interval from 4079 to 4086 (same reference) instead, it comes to 4085.23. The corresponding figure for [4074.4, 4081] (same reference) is 4080.53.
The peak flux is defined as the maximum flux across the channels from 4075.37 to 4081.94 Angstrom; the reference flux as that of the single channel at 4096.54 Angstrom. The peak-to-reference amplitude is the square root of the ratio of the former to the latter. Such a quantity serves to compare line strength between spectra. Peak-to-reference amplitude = 1.01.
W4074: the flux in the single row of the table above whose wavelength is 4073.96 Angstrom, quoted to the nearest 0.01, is 8.78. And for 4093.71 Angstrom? 8.41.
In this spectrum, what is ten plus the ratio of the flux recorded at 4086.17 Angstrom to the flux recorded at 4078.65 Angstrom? 11.5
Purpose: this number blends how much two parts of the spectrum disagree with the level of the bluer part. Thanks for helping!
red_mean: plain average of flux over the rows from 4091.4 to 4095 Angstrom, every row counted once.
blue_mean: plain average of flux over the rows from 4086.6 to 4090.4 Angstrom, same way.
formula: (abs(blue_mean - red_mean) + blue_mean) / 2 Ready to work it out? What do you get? 4.5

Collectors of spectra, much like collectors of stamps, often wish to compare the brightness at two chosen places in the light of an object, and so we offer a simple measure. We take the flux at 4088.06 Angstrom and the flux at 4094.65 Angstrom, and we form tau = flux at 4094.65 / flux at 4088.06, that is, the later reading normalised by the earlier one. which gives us 1.11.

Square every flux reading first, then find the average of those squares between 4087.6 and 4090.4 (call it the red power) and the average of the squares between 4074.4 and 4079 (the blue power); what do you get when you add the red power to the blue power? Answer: 136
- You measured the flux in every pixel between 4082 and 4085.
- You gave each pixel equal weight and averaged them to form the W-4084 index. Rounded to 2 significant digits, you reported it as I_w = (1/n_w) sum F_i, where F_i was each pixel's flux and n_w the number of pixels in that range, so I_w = 8.8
